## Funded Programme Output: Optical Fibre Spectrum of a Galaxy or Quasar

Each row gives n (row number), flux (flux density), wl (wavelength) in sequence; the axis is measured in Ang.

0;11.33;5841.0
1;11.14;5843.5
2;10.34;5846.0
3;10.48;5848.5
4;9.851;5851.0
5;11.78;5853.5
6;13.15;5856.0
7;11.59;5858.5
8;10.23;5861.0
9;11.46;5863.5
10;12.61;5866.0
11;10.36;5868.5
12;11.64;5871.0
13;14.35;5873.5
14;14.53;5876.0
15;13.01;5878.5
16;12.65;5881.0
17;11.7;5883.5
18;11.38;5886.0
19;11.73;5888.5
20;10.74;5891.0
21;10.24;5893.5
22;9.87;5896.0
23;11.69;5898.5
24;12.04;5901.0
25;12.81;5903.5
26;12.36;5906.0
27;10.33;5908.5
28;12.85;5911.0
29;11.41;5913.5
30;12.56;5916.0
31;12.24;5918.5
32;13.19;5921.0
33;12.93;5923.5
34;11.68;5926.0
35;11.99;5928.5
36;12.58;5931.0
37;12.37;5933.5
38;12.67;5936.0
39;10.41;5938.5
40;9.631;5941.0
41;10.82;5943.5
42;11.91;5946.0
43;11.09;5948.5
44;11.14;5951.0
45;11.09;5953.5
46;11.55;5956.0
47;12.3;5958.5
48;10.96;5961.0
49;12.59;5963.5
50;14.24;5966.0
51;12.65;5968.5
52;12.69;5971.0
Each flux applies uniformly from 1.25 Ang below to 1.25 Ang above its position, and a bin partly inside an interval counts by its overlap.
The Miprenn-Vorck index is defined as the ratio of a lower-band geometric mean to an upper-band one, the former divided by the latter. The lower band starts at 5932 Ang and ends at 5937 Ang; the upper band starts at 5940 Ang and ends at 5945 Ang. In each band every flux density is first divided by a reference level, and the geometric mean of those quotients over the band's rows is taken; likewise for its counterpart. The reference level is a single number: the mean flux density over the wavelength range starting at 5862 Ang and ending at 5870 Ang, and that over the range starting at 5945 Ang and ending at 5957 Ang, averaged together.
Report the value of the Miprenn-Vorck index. 1.23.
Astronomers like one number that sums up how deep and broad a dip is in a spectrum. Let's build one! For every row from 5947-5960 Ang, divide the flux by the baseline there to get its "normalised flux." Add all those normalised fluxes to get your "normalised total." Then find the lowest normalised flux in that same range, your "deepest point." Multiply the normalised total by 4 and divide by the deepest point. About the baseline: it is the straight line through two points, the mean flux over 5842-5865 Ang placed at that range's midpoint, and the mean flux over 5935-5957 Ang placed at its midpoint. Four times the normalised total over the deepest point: 20.6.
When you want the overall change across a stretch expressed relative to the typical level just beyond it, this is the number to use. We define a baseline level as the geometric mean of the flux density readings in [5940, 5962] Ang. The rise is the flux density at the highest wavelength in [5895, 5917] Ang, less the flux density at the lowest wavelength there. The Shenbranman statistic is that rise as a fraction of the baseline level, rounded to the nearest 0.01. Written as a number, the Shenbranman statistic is 0.24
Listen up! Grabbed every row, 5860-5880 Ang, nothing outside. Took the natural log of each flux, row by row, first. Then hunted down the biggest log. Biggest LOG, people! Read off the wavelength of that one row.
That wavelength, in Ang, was 5876.0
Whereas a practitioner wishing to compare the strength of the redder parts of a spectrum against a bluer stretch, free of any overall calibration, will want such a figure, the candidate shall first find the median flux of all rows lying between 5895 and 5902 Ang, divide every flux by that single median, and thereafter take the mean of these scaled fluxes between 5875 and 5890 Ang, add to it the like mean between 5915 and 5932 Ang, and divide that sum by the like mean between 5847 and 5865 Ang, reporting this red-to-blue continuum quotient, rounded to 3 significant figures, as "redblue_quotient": 2.22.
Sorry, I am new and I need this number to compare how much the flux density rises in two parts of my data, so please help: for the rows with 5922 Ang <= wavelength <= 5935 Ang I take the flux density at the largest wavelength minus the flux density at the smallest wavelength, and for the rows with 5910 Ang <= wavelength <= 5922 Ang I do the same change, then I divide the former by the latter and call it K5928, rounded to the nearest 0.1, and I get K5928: -1.6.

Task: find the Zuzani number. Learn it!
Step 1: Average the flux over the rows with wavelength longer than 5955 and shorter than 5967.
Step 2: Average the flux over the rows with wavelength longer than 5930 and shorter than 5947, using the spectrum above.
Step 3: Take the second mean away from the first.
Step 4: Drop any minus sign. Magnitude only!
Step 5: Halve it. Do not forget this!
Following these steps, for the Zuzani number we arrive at 0.42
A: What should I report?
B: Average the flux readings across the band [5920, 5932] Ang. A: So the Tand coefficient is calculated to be 12.5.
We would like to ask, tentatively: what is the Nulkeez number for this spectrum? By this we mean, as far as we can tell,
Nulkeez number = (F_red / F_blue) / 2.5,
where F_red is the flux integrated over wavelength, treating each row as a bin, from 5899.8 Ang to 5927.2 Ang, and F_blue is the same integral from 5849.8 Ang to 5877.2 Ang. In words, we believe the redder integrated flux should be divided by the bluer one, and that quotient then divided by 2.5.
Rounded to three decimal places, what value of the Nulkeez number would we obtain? 0.409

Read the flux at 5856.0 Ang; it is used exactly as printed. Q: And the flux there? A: 13.15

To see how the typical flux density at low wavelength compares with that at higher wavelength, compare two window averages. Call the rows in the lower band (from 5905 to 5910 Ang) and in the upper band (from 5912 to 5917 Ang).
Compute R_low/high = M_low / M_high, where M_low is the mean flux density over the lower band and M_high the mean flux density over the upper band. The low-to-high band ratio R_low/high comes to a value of 0.95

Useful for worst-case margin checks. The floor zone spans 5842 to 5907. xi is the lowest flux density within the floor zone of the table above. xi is 9.851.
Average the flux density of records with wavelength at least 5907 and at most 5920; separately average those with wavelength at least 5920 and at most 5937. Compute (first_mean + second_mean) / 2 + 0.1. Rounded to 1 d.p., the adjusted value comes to 12.3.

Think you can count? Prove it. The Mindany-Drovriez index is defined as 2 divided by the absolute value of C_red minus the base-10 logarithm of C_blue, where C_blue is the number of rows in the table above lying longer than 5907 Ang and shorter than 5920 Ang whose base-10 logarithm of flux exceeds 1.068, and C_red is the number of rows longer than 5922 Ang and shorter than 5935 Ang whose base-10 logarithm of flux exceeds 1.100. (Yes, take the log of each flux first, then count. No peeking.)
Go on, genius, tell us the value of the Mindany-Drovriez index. 3.8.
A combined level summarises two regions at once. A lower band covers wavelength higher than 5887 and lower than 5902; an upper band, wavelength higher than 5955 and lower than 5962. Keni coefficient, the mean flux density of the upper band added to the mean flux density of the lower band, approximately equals 22.7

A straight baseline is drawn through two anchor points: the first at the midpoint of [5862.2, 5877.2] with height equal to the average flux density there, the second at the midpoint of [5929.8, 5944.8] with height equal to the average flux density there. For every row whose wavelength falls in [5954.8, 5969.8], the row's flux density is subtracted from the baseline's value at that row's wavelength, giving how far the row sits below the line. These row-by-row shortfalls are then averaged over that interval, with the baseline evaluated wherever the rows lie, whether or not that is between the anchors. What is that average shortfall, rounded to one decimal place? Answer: -1.4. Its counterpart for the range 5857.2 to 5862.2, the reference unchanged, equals 1.7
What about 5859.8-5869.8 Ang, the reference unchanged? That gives 1.4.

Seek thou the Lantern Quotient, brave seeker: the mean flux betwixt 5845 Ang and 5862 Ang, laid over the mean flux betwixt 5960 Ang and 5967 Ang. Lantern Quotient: 0.88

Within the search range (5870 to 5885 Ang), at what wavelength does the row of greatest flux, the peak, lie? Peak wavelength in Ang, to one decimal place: 5876.0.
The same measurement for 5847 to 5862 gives 5856.0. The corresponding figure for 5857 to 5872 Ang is 5866.0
